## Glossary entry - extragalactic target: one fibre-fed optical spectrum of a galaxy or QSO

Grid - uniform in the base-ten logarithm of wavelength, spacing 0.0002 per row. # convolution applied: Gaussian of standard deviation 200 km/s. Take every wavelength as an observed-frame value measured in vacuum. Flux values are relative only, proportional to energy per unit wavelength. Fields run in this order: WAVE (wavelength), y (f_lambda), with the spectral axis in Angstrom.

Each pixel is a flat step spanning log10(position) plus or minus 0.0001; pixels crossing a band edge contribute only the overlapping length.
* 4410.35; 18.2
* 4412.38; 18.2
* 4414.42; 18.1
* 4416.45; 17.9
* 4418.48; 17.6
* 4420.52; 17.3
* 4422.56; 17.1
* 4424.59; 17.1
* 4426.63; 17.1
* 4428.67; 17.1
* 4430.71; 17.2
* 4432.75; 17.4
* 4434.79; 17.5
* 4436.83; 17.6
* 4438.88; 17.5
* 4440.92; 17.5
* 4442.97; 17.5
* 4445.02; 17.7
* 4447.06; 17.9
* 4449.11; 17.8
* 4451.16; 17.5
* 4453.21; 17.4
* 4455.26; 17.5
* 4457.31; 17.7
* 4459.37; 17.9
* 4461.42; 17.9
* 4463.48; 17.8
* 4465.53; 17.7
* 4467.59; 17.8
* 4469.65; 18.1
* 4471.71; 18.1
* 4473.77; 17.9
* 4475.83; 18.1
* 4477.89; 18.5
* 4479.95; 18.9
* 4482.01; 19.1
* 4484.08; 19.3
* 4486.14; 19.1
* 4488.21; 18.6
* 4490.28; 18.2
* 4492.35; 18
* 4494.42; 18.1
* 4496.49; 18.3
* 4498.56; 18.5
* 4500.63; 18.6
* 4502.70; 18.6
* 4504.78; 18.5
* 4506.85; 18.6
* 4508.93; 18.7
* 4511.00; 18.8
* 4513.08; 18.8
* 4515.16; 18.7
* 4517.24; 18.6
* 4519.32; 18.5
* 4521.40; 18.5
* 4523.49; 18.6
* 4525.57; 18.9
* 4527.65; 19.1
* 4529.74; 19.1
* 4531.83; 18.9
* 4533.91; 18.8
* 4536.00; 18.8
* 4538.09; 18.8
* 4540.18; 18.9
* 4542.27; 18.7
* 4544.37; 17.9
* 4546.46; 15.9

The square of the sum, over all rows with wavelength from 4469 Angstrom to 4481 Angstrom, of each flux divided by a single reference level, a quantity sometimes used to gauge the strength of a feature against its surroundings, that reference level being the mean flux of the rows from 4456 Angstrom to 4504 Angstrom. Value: 36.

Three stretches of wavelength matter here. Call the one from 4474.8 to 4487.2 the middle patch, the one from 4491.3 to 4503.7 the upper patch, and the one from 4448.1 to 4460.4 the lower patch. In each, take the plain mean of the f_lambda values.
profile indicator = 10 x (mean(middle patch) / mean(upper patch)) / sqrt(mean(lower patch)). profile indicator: 2.44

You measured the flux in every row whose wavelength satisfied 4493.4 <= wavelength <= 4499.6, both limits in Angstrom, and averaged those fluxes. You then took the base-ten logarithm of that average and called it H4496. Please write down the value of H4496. 1.26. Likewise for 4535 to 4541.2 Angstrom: 1.27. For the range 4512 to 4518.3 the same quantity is 1.27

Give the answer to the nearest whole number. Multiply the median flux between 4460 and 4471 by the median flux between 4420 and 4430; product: 304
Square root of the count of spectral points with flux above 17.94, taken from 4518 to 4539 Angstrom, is 3.2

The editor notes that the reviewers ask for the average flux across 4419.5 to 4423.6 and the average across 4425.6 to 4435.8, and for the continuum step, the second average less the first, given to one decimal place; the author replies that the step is 0.1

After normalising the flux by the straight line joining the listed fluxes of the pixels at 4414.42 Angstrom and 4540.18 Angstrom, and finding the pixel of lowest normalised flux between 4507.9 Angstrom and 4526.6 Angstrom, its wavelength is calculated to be 4521.40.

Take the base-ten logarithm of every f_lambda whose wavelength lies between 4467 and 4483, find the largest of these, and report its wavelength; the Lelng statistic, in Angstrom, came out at 4482.01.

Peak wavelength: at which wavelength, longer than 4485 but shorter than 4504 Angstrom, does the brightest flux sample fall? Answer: 4486.14 Angstrom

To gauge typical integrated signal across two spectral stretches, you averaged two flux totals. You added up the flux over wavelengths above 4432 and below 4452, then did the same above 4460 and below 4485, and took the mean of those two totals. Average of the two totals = 198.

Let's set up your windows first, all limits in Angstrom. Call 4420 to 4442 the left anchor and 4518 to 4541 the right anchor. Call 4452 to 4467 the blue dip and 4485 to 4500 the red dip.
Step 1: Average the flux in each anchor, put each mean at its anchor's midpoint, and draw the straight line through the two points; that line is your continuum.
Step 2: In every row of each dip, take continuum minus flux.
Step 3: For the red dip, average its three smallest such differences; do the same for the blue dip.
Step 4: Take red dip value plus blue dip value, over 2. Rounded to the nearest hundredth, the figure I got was -0.30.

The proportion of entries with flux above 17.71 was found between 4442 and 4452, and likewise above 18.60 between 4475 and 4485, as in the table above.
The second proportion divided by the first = 1.50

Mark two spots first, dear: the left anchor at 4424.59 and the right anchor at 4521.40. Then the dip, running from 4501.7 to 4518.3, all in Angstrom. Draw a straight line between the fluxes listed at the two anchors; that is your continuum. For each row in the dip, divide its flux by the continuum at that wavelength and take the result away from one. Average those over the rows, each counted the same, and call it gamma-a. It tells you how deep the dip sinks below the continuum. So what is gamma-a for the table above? -0.018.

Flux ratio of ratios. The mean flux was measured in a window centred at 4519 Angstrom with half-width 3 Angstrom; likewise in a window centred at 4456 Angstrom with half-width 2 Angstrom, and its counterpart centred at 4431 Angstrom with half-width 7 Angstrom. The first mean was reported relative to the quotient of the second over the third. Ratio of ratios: 18.2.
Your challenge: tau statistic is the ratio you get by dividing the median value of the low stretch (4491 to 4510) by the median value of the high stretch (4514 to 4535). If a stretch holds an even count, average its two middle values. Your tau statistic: 0.987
